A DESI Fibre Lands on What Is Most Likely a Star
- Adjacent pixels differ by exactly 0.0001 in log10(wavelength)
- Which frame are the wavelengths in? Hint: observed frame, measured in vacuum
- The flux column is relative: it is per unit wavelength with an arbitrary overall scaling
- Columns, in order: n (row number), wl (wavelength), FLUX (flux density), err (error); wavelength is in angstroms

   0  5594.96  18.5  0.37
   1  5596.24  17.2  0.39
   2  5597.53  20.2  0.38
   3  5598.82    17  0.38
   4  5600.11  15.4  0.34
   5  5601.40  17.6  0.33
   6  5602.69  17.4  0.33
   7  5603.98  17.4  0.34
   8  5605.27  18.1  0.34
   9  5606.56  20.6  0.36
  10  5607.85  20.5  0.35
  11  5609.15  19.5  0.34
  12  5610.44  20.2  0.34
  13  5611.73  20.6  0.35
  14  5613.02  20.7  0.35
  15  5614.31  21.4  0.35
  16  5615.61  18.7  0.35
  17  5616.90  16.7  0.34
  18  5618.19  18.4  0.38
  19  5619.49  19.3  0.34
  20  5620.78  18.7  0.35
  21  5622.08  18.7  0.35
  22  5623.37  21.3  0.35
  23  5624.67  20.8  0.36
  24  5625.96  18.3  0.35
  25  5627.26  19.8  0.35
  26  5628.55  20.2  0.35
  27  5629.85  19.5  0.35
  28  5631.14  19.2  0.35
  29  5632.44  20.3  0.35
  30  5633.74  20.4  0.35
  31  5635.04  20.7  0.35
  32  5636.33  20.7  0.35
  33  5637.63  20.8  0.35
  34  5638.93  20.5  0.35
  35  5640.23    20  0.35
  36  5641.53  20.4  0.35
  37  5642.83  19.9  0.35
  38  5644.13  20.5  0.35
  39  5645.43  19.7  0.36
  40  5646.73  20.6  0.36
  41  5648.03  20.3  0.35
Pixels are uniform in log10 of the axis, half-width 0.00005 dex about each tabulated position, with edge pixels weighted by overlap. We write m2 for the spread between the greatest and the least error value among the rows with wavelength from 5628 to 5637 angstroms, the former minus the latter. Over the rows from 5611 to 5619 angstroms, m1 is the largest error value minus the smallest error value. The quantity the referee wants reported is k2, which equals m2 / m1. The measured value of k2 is 0.00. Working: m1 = 0.040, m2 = 0.000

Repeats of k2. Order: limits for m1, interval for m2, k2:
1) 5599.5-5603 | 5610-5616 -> 1.00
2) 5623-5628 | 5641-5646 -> 1.00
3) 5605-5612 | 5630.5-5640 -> 0.00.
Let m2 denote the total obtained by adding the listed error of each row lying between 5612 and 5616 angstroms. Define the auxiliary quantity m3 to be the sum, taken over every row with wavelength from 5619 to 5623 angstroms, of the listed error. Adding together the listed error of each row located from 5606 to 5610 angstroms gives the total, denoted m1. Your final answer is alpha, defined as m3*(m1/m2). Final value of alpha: 1.04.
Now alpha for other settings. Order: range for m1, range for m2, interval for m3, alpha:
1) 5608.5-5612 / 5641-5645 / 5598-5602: 1.03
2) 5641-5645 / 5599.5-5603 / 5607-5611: 1.08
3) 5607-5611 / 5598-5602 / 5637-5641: 1.03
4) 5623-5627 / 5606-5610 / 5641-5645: 1.06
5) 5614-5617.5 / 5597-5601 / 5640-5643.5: 0.99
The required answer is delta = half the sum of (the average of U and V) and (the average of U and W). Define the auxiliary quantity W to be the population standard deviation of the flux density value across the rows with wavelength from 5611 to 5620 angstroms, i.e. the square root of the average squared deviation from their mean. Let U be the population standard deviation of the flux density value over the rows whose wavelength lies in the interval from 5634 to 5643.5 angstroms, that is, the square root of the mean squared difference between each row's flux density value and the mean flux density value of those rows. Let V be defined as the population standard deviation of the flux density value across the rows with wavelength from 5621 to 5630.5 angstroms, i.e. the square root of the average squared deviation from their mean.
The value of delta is 0.79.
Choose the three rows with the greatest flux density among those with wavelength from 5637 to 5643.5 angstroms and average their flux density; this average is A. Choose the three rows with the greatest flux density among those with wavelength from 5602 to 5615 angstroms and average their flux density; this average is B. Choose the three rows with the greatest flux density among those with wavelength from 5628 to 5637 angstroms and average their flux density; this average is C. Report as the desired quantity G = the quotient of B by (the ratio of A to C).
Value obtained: 21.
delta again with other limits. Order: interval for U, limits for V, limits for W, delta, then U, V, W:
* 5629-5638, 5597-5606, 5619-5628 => 0.89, 0.6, 1.32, 1.1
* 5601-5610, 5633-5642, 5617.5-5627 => 1.01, 1.3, 0.25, 1.1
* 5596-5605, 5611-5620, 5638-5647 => 1.12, 1.3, 1.51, 0.3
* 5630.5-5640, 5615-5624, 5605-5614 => 0.79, 0.5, 1.26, 0.9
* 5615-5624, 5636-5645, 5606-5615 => 0.84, 1.3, 0.31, 0.5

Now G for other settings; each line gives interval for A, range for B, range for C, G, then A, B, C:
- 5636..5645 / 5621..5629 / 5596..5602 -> 18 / 20.67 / 20.8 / 18.3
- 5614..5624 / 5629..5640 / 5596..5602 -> 18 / 20.67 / 20.7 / 18.3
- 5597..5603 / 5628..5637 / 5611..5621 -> 23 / 18.40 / 20.6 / 20.9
